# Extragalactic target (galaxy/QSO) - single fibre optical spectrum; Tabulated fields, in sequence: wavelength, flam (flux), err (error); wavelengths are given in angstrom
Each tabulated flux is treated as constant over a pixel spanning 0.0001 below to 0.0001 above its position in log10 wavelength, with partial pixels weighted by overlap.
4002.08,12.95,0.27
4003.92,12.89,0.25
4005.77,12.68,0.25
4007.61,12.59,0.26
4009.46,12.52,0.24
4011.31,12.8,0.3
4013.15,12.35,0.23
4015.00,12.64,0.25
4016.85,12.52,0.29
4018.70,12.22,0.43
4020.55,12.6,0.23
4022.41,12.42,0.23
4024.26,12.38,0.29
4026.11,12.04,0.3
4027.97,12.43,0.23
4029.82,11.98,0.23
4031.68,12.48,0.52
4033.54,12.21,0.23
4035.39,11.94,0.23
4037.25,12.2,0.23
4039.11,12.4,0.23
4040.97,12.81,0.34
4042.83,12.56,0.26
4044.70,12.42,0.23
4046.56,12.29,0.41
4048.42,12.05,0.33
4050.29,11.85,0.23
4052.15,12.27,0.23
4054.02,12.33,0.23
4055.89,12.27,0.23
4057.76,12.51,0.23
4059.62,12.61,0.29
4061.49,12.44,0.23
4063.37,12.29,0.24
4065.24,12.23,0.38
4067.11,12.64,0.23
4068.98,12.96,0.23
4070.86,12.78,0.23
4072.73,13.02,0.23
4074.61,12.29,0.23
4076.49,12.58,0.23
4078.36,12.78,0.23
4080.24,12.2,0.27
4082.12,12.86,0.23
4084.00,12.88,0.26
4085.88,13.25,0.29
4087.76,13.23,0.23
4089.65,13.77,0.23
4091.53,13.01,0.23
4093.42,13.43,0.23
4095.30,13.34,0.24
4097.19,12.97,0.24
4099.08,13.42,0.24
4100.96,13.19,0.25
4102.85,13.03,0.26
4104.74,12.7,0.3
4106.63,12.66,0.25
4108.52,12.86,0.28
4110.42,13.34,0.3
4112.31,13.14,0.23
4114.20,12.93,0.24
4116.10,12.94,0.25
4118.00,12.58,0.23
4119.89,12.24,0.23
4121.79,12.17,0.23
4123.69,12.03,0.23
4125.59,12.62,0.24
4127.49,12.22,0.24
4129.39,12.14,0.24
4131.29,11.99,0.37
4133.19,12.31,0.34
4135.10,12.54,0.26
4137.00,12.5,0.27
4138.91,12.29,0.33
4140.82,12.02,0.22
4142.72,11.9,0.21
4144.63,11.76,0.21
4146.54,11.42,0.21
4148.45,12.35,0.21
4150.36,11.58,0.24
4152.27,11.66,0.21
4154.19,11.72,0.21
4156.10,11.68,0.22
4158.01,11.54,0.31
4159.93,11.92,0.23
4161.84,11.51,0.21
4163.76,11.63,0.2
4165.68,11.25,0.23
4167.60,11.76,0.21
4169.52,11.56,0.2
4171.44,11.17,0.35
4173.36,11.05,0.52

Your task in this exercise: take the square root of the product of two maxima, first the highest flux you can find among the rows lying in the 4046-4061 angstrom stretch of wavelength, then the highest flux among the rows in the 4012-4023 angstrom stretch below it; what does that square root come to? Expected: 12.6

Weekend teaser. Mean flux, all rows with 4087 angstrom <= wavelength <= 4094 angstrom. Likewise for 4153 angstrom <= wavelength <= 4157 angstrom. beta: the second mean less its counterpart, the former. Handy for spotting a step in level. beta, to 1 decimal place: -1.7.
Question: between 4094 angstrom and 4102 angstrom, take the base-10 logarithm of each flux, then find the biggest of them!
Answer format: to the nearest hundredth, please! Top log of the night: 1.13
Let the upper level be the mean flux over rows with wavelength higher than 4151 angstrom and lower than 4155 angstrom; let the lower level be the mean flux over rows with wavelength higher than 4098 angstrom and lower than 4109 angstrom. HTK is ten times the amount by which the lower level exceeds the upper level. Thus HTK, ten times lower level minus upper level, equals 13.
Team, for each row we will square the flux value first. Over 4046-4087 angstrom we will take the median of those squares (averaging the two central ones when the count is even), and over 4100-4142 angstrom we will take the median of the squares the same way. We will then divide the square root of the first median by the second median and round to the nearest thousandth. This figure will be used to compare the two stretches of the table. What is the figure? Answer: 0.079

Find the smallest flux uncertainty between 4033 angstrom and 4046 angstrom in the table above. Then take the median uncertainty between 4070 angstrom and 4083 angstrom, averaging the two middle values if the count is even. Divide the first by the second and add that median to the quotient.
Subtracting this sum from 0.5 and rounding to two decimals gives -0.73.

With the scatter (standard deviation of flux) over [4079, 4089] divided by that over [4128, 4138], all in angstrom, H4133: 1.8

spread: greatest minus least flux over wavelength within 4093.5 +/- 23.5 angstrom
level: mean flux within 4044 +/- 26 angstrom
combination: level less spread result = 10.8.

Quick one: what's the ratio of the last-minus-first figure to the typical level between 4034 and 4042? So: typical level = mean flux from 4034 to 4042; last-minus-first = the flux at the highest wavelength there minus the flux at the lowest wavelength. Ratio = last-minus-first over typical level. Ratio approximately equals 0.07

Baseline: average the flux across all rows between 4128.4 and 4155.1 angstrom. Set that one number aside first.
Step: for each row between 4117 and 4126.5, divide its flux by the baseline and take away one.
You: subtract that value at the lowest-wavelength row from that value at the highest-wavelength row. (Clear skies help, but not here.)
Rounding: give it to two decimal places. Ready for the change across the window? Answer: 0.00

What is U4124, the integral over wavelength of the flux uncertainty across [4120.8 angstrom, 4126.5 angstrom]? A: 1.33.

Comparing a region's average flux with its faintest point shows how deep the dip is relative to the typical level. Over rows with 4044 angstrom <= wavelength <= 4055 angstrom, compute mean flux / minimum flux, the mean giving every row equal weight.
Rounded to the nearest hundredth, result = 1.03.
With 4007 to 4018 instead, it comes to 1.02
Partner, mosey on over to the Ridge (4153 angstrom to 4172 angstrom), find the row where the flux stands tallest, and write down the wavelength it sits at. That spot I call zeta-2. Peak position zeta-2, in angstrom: 4159.93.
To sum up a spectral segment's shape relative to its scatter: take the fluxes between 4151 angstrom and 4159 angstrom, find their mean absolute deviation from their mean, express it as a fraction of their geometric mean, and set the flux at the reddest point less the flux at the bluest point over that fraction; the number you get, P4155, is -25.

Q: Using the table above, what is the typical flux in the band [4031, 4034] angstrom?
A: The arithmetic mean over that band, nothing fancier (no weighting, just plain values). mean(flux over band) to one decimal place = 12.3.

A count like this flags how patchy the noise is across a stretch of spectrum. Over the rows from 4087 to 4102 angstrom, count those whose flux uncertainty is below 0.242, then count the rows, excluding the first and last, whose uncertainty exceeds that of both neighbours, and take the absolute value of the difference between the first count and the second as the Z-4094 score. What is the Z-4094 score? 7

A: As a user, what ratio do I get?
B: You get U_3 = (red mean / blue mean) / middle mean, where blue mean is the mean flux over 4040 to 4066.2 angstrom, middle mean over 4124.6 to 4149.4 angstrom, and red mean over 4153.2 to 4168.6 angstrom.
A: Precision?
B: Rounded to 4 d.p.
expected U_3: 0.0774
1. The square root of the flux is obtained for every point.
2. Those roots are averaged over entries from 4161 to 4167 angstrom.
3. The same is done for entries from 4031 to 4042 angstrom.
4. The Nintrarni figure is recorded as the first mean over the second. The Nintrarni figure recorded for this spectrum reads 0.96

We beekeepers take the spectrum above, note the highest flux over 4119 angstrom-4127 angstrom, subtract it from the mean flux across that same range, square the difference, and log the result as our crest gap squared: 0.13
